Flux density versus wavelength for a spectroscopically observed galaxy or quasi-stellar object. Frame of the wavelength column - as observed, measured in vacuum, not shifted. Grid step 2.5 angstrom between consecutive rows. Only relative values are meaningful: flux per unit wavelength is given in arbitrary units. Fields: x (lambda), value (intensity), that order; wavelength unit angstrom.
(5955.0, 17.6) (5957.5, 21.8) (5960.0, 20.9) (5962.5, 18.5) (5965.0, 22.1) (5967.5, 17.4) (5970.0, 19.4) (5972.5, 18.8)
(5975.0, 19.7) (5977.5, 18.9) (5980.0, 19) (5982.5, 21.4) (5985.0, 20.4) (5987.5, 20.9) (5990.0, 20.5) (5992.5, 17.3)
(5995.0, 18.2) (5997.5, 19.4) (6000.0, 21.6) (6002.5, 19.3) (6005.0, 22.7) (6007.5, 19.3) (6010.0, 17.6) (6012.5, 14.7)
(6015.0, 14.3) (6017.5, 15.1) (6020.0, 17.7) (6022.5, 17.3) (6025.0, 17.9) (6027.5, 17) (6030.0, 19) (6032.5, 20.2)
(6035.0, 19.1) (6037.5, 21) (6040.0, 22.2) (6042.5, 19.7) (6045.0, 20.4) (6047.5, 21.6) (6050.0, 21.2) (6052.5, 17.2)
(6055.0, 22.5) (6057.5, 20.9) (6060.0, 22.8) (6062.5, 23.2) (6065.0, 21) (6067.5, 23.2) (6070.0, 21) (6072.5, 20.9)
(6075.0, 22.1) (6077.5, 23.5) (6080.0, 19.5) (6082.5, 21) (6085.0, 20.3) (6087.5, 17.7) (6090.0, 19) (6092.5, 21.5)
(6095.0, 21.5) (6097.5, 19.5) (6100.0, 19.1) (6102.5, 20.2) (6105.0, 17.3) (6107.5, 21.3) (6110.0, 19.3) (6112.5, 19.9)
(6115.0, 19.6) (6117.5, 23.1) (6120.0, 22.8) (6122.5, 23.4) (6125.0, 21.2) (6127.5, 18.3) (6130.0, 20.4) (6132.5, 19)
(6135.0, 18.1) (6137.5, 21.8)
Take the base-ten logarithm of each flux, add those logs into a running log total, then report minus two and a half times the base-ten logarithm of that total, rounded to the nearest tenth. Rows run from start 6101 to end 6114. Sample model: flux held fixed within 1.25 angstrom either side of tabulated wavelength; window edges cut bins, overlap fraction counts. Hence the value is -2.0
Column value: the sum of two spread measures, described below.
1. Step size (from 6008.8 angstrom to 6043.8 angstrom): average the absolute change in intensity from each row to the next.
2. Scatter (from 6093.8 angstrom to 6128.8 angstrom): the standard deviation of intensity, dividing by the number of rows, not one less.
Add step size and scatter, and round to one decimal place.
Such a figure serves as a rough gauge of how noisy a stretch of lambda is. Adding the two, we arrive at 3.2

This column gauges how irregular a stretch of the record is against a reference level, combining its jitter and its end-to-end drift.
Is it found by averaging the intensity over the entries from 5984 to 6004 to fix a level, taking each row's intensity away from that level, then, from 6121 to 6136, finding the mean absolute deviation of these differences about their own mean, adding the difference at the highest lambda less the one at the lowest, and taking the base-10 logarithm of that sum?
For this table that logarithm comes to 0.8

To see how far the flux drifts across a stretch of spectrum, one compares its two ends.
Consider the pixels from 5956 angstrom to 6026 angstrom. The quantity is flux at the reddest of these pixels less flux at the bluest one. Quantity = -3.9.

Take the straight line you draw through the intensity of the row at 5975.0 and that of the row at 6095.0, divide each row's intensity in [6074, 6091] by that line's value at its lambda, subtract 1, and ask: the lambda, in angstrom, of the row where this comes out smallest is 6087.5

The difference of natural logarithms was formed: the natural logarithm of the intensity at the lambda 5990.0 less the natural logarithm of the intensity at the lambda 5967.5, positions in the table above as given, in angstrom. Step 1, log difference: 0.16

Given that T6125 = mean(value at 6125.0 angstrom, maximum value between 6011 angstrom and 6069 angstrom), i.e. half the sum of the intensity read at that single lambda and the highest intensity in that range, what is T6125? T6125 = 22.2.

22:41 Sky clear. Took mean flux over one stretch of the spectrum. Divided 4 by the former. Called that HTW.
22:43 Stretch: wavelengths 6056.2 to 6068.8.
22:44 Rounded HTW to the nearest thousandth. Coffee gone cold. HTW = 0.180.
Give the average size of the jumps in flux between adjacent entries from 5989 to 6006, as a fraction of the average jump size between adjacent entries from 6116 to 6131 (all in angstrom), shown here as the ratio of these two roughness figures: 1.4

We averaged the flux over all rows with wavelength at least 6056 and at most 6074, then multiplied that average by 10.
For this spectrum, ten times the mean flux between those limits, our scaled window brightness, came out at 219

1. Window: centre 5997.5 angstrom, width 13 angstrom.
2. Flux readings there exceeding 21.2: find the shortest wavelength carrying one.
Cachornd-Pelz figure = 6000.0 angstrom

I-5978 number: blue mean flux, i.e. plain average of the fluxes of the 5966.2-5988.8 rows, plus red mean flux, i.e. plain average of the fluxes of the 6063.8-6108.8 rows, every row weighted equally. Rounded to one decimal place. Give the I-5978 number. 40.1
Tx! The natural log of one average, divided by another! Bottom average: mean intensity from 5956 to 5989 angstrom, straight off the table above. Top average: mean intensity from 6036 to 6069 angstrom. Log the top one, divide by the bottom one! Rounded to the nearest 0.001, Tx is 0.153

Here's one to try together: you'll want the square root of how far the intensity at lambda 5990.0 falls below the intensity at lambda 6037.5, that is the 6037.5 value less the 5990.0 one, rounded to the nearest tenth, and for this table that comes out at 0.7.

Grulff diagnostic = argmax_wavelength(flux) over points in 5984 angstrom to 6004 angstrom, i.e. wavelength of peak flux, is 6000.0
